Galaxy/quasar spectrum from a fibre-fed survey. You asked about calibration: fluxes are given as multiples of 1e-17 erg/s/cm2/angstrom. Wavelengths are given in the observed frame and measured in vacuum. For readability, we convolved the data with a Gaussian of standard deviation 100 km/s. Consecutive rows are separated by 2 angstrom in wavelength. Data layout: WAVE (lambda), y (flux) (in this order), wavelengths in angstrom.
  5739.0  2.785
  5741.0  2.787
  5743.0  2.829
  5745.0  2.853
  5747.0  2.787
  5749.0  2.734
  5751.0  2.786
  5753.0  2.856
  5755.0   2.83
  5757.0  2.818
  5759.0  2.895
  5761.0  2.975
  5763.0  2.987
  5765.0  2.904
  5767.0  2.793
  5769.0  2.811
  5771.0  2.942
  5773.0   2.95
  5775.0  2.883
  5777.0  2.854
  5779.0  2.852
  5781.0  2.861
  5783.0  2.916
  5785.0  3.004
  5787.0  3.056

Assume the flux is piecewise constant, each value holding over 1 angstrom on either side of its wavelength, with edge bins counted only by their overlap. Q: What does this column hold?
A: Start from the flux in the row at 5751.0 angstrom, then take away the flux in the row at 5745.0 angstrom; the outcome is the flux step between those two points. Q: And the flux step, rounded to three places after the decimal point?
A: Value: -0.067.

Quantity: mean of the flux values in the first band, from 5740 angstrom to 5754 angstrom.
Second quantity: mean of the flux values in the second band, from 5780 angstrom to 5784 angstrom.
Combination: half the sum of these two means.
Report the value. 2.85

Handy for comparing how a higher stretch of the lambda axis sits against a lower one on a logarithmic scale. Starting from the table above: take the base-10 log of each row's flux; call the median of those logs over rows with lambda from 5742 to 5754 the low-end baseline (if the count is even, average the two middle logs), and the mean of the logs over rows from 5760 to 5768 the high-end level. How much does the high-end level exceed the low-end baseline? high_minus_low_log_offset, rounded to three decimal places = 0.016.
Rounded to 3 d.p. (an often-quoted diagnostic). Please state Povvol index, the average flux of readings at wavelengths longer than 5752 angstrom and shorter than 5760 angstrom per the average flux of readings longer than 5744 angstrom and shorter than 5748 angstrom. 1.011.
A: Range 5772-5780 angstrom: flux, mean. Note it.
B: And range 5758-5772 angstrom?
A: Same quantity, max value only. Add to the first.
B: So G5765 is 5.87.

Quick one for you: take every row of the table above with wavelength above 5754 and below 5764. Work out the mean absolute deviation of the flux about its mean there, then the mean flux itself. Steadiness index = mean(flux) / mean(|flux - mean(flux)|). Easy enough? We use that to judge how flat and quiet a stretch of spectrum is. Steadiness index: 45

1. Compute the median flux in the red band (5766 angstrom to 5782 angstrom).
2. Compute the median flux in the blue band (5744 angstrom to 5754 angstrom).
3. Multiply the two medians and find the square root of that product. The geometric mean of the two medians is 2.82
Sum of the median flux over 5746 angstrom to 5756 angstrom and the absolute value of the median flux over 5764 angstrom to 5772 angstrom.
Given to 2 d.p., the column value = 5.64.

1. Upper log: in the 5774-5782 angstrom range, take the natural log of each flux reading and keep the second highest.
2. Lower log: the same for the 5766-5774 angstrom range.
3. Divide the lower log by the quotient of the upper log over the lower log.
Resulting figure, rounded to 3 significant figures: 1.11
